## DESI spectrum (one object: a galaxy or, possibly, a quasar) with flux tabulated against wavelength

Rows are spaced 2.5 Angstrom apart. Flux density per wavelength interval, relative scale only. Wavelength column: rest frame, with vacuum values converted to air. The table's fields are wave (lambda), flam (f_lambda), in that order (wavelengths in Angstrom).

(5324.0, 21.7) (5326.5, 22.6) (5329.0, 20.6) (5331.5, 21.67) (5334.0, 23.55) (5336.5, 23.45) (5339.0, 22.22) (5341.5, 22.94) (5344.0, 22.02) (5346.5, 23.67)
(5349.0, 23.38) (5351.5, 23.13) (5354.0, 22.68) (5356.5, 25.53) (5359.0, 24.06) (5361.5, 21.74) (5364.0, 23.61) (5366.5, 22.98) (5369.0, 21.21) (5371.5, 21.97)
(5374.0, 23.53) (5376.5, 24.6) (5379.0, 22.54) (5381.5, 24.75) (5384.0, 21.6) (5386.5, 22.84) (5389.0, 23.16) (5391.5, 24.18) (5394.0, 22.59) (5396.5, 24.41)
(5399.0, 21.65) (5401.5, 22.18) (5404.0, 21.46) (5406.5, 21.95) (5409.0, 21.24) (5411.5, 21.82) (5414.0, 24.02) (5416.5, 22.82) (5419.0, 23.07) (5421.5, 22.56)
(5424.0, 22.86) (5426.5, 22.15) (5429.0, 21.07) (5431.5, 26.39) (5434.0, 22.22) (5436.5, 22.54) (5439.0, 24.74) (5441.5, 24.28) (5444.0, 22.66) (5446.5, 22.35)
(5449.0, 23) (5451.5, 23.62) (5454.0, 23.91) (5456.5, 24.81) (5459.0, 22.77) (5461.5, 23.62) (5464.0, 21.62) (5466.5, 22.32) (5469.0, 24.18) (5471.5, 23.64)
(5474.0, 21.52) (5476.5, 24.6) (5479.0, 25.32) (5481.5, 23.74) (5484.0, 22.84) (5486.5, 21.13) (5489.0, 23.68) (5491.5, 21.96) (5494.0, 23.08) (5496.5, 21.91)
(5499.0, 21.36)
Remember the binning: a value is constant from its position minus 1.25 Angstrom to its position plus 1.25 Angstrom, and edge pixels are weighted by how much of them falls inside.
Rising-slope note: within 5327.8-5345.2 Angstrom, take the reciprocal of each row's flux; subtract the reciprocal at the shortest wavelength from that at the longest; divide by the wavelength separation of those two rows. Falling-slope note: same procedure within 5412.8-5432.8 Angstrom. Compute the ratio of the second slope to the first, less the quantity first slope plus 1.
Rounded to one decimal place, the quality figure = 0.0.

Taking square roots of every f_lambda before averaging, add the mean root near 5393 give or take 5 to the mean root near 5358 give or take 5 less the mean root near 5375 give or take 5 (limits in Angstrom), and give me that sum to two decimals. 4.89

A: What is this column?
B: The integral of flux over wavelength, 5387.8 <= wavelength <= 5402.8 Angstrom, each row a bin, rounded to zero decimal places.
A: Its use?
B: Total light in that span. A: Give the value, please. 345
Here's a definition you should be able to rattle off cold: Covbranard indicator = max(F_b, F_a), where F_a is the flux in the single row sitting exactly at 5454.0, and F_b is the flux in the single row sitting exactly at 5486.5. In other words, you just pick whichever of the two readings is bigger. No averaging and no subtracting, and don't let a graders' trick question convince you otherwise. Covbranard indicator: 23.9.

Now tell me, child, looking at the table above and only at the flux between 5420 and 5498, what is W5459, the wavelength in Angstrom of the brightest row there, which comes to 5431.5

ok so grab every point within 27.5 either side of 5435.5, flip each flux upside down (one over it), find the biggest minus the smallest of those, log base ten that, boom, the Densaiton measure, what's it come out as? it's -2.02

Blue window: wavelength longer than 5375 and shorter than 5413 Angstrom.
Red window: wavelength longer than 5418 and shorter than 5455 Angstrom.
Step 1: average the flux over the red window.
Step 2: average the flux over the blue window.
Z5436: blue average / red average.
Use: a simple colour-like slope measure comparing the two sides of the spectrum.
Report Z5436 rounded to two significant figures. 0.98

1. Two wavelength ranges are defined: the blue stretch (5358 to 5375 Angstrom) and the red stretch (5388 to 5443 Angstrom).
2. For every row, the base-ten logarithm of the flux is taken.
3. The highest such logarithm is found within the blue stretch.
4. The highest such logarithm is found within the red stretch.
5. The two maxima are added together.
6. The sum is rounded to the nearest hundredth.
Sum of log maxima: 2.80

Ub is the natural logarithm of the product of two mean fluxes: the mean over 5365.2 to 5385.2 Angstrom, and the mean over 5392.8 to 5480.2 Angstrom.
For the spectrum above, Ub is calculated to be 6.268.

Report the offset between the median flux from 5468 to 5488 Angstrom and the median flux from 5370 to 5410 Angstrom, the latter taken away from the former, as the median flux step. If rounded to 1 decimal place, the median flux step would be 1.1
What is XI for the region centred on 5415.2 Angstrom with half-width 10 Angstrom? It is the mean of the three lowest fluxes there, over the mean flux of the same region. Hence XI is 0.961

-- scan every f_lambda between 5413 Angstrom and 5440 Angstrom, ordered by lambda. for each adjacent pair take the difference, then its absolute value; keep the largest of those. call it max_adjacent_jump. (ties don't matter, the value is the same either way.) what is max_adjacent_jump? 5.3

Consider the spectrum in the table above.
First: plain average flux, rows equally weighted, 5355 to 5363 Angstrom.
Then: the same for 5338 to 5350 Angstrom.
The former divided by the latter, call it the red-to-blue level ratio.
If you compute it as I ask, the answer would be 1.04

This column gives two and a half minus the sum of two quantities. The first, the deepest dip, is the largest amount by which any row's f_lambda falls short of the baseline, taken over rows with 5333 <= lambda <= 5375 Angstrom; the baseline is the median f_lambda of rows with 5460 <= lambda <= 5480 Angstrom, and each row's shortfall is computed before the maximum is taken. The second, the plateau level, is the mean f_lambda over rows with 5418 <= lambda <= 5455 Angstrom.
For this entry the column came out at -23.1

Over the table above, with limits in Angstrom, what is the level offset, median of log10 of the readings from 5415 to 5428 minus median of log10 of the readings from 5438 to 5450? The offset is -0.0034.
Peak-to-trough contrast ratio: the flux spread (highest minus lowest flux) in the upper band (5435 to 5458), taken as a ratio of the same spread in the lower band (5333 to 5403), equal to 0.57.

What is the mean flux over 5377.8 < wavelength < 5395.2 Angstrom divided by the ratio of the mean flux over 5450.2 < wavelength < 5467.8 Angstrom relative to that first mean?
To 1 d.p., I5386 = 23.0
